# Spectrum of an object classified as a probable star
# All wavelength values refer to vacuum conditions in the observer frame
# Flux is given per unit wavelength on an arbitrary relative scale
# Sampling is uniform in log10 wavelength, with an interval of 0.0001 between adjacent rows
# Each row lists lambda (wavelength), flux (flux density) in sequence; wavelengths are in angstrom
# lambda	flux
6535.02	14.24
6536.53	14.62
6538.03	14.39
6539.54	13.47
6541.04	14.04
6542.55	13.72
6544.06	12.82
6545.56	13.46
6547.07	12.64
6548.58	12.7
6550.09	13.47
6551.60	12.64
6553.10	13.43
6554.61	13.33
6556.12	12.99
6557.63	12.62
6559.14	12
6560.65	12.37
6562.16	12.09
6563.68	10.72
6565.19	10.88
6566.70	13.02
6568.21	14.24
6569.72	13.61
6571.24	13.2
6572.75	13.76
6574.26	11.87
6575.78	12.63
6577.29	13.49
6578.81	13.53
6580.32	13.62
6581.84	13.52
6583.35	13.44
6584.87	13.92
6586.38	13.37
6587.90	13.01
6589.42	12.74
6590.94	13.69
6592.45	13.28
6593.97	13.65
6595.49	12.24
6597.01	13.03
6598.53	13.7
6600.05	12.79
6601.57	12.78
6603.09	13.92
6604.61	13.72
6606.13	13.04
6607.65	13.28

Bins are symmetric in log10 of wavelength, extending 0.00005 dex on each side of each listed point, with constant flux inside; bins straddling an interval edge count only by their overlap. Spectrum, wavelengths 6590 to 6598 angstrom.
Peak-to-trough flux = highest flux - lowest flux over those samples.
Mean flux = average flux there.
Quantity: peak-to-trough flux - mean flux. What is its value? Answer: -11.7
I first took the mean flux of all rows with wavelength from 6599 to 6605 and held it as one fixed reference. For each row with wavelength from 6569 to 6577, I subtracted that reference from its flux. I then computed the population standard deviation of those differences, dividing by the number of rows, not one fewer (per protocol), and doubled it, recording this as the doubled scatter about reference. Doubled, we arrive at 1.4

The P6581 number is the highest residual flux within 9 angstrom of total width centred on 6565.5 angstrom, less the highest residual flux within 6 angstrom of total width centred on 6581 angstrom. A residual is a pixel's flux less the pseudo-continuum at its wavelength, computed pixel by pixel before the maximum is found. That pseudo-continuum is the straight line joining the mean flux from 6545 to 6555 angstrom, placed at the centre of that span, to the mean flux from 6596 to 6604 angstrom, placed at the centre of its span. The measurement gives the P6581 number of 0.7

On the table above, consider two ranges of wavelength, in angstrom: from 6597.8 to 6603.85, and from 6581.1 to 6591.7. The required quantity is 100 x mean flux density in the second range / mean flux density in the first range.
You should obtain 101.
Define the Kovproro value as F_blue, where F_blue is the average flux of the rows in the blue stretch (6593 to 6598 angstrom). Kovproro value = 13.0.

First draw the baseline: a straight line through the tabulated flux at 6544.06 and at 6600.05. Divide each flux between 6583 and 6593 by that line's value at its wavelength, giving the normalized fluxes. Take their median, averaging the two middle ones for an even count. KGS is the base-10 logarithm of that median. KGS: 0.0190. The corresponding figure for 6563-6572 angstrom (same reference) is 0.0102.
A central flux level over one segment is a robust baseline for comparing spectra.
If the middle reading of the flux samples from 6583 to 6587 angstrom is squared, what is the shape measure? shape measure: 181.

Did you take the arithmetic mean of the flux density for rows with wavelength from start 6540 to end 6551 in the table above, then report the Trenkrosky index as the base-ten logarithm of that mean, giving 1.12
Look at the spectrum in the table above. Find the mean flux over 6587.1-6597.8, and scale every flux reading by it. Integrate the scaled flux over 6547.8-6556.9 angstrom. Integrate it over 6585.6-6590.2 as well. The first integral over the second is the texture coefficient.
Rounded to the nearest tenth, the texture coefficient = 2.0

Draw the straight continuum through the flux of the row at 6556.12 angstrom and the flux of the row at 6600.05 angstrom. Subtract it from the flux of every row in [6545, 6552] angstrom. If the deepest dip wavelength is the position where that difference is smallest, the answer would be 6547.07 angstrom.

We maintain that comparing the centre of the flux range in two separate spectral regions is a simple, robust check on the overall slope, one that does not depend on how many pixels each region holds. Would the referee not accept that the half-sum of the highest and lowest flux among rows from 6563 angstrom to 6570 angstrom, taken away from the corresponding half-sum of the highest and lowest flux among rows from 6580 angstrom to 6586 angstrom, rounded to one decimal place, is 1.2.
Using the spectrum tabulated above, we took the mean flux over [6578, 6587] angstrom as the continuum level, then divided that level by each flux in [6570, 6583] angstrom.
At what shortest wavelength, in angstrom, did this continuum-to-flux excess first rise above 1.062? 6574.26 angstrom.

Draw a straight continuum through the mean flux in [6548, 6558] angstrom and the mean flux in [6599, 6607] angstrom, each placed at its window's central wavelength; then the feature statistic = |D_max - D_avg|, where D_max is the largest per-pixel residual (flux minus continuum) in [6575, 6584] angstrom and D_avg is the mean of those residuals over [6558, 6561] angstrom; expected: 1.3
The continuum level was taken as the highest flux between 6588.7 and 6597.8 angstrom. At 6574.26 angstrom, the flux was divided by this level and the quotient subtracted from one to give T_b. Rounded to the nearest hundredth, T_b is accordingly 0.13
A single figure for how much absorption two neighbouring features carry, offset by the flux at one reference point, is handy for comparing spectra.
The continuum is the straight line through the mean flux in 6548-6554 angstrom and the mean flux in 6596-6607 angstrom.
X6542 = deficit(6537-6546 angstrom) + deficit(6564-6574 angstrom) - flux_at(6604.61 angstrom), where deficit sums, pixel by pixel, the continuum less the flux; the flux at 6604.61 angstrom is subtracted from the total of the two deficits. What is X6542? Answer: -17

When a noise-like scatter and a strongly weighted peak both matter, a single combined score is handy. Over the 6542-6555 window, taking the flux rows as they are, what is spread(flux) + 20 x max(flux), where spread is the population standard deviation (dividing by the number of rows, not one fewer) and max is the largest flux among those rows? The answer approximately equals 275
